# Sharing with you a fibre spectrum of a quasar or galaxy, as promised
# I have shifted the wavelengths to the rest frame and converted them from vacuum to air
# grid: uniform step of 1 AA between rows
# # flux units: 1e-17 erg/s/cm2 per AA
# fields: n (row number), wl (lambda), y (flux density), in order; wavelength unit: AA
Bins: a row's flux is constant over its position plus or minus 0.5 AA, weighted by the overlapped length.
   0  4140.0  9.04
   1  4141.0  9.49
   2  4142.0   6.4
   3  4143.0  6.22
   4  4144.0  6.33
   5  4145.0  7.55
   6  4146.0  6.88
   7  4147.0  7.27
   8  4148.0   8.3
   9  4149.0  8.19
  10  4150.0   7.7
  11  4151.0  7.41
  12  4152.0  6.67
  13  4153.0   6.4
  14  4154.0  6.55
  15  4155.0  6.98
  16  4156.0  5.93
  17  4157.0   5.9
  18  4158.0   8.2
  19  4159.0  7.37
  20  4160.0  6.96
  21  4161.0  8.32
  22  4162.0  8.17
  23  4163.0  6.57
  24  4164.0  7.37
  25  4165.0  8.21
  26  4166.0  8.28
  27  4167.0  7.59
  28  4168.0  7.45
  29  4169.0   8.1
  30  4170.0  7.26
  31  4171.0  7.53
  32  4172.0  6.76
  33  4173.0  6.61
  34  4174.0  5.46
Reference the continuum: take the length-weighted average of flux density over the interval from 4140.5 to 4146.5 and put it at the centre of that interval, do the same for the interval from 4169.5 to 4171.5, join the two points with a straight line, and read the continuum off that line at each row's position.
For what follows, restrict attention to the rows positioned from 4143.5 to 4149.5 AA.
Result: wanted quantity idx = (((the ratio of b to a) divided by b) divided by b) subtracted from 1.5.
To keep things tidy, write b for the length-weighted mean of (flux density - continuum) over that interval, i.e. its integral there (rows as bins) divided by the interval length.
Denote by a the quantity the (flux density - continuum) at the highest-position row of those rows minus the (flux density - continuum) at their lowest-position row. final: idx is -1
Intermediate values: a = 1.8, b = 0.2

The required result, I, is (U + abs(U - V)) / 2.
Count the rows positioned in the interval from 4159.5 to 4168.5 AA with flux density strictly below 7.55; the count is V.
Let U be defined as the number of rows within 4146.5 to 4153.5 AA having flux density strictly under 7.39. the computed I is 2.0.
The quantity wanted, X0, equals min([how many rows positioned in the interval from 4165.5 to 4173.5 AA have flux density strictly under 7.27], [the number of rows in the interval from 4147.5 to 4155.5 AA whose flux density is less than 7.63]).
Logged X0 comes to 3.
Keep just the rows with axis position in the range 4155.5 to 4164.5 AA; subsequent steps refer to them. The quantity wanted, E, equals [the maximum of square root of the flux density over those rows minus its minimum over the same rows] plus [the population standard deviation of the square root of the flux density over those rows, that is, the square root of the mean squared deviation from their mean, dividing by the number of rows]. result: 0.62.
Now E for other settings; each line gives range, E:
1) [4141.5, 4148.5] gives 0.52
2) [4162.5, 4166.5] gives 0.44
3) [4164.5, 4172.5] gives 0.37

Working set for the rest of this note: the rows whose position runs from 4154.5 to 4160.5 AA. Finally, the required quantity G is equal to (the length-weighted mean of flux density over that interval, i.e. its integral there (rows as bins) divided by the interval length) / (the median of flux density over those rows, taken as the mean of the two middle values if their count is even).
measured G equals 0.989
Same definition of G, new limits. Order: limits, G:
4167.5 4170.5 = 1.021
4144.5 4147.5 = 0.995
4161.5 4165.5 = 0.976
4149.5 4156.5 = 1.020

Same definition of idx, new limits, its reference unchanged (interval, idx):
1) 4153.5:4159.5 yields 4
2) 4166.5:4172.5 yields 20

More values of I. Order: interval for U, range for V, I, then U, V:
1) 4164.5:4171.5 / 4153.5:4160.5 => 3.0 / 1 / 6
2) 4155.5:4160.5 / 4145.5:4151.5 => 2.5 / 4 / 3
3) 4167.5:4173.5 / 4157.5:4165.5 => 2.0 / 3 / 4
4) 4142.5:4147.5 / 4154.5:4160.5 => 2.5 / 4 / 5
